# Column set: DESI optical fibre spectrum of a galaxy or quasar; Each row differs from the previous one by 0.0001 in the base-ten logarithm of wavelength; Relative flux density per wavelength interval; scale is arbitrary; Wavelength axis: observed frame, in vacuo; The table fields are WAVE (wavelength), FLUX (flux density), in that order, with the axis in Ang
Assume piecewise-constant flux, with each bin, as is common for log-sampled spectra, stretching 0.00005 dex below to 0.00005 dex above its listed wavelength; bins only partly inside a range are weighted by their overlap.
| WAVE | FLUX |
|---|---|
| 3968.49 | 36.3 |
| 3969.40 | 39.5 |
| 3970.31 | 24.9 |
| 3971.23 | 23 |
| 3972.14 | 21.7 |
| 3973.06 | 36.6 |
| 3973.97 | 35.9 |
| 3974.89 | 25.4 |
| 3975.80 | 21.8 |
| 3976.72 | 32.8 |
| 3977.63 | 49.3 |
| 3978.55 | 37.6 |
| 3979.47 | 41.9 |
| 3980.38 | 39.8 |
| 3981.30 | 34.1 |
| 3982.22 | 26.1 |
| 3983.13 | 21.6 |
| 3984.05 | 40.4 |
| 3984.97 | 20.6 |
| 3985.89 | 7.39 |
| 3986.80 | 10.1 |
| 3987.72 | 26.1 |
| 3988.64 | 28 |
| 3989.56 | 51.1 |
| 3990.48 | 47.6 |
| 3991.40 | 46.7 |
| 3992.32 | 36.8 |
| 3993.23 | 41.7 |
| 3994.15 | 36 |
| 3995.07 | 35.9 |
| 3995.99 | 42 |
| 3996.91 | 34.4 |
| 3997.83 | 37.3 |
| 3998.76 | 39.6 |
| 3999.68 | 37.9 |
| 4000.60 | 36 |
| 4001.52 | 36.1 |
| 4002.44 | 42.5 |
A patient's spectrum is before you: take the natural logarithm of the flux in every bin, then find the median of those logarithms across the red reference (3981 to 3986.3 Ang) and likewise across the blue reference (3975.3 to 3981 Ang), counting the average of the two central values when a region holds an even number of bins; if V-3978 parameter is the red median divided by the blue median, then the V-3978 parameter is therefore 0.87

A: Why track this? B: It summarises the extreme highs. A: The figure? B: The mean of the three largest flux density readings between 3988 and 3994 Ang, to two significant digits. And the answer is 48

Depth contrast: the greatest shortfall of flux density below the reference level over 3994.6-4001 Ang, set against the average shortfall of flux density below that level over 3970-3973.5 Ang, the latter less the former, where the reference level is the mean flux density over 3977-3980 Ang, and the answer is 8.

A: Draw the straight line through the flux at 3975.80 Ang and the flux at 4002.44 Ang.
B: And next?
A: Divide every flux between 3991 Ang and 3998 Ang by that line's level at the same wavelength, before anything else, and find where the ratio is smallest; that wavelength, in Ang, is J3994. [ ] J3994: 3996.91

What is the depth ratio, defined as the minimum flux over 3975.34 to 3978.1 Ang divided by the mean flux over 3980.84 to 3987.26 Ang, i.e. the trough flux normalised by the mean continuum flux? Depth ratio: 0.95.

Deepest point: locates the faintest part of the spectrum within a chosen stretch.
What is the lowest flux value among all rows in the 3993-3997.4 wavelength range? 34.4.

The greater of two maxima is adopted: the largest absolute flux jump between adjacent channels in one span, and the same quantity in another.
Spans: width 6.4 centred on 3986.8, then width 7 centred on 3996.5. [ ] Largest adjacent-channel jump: 23.1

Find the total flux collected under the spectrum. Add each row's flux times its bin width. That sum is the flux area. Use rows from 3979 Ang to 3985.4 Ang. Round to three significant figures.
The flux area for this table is 206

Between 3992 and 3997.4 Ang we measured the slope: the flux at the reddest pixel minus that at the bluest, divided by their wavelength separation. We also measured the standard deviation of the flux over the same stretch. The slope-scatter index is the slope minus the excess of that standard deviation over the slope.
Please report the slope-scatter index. -4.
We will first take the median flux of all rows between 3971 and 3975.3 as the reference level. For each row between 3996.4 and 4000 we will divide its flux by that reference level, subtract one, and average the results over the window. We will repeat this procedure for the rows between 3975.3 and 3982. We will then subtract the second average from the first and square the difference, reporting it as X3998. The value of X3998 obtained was 0.00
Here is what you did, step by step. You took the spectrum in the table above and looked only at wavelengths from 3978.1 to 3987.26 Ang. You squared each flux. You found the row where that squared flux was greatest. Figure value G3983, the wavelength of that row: 3979.47 Ang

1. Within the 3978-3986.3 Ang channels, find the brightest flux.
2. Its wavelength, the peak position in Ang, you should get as 3979.47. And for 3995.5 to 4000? 3995.99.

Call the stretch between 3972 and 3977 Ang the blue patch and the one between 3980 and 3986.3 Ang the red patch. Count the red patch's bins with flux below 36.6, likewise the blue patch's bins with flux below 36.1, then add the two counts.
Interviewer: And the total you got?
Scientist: 10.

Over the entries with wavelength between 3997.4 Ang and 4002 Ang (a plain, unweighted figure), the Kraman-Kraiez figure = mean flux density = 37.4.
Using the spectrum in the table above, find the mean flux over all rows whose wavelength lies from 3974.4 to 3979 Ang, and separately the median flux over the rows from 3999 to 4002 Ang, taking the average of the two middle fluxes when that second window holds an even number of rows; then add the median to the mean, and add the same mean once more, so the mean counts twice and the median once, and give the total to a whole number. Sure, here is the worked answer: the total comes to 103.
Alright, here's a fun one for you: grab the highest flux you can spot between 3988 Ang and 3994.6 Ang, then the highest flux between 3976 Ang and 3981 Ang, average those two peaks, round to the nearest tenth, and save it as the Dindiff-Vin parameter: 50.2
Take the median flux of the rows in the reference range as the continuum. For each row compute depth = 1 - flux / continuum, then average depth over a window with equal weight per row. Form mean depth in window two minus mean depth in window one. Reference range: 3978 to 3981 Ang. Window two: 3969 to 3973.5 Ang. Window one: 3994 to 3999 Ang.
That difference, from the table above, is 0.21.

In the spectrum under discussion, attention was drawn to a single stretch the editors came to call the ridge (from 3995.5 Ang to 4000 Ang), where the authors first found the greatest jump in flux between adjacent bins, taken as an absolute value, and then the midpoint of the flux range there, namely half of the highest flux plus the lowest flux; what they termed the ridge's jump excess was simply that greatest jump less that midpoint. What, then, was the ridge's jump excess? -30.6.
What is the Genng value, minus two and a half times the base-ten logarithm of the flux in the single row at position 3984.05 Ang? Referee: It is -4.02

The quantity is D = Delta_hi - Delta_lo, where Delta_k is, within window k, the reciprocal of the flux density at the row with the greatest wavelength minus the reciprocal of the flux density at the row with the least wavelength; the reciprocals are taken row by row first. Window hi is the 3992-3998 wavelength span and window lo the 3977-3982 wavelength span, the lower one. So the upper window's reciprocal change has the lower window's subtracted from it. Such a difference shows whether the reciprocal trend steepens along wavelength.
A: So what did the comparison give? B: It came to -0.009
